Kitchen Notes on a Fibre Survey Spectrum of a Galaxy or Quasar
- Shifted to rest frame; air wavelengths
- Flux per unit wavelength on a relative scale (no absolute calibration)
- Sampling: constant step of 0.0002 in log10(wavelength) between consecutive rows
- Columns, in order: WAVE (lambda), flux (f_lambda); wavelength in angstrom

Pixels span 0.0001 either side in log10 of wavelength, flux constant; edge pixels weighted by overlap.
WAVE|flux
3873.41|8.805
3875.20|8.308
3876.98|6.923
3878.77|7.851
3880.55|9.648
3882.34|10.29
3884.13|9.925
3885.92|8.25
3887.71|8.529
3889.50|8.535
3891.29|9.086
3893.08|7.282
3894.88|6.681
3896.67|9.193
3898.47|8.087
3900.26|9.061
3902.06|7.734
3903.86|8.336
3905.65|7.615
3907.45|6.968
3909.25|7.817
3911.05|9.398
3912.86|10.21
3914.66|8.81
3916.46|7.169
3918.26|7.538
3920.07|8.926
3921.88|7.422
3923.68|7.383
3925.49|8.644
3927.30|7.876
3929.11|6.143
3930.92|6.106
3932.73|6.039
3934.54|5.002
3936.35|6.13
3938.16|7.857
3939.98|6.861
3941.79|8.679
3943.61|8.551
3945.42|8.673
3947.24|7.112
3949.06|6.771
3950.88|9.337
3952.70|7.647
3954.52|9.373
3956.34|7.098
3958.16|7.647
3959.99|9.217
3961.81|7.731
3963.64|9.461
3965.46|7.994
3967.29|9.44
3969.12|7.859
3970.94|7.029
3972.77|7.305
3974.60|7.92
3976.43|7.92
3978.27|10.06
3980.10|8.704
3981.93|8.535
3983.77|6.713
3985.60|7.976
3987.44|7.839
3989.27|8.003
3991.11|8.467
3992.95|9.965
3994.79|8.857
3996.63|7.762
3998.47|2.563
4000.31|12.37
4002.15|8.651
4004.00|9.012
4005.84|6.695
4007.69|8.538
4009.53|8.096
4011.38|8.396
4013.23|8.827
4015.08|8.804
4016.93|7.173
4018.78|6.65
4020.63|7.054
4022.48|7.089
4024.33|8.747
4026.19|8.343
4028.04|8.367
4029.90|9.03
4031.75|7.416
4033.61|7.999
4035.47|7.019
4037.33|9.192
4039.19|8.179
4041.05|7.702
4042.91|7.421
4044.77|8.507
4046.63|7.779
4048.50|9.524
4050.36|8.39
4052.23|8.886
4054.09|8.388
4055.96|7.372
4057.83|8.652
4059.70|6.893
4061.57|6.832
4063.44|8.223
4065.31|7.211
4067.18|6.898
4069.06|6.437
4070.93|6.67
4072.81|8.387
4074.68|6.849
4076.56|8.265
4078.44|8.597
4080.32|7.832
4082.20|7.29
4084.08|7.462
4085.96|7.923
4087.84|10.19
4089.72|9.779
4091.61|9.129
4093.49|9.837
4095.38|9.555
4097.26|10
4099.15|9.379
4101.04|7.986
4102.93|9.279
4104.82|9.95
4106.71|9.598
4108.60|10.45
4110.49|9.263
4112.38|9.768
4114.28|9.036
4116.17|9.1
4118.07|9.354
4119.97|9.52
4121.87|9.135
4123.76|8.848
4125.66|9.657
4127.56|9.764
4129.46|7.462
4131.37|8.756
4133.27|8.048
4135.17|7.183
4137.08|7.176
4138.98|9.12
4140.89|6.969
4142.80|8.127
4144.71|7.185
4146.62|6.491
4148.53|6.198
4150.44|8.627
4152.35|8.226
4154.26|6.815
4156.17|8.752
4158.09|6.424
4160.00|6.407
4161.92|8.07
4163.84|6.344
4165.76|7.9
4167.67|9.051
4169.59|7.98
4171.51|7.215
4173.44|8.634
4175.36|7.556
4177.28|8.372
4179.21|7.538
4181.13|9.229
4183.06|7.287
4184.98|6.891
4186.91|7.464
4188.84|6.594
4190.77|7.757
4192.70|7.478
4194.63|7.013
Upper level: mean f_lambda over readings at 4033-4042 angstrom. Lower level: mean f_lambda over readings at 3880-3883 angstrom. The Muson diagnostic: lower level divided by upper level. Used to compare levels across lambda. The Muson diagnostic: 1.24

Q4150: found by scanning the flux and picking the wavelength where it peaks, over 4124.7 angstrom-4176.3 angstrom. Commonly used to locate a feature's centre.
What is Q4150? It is 4127.56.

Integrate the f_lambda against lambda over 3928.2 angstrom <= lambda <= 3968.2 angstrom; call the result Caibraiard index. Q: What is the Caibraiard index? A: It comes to 307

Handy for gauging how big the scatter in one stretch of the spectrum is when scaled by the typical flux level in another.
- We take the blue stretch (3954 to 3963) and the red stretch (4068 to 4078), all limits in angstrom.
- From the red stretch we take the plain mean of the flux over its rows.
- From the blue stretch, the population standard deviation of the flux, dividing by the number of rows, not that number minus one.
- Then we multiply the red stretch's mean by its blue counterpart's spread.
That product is 7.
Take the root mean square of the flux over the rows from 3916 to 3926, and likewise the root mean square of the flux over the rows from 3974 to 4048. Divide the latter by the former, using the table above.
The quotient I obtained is 1.04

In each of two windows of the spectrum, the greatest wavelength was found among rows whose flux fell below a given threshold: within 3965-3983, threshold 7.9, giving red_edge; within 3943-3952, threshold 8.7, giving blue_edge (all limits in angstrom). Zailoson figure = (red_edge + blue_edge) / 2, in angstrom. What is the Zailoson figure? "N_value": 3960.9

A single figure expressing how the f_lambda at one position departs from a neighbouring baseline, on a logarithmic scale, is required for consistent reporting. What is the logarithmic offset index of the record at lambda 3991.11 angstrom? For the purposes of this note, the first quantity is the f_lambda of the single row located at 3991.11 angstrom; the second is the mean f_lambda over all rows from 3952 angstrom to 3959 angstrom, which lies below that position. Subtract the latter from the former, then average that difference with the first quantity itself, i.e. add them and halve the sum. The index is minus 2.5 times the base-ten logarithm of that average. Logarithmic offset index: -1.63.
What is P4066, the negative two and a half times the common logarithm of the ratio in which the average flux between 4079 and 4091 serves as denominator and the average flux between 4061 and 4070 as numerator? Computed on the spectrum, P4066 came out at 0.2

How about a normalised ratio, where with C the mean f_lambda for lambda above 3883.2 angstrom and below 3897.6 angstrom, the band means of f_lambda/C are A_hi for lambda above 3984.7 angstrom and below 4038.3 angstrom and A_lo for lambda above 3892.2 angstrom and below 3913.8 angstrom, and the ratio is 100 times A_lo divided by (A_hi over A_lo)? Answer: 98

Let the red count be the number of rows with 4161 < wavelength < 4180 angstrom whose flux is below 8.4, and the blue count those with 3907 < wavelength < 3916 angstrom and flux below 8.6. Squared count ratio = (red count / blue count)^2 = 16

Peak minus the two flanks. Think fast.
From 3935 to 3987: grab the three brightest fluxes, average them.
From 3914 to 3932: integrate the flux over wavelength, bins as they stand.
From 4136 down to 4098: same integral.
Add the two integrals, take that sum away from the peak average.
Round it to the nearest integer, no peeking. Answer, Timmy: -472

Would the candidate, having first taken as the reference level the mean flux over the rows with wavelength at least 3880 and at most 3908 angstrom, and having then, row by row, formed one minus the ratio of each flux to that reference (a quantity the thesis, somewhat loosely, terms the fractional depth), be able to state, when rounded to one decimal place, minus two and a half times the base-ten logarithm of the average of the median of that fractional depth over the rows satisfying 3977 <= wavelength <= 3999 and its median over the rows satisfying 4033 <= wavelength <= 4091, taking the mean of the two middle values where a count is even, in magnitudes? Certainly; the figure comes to 3.4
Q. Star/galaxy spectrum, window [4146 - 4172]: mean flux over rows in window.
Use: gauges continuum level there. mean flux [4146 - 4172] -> 7.5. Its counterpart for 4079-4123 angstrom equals 9.2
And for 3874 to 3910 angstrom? 8.3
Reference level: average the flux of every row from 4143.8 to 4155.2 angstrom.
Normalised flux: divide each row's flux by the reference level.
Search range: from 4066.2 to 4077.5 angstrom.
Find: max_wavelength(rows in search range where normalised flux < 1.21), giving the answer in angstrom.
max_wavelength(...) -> 4076.56 angstrom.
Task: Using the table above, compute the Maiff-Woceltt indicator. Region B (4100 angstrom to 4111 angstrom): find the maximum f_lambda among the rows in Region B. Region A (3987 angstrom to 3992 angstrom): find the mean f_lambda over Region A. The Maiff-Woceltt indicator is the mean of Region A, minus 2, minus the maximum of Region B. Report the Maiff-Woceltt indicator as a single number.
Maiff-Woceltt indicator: -4.3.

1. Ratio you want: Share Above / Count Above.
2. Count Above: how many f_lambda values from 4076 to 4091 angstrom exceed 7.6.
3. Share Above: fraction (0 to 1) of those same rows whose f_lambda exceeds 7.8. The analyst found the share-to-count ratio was 0.125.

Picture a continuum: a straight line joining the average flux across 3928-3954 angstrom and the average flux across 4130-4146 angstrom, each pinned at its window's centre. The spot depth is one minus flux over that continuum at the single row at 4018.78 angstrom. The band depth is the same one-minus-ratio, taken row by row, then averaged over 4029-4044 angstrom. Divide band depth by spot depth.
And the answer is -0.61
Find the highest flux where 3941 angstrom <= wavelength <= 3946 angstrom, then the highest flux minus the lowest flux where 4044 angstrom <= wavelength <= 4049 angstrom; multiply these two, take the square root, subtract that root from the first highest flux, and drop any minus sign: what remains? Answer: 4.8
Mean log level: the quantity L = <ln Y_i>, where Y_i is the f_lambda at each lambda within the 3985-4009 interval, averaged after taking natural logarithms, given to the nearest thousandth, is 2.057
